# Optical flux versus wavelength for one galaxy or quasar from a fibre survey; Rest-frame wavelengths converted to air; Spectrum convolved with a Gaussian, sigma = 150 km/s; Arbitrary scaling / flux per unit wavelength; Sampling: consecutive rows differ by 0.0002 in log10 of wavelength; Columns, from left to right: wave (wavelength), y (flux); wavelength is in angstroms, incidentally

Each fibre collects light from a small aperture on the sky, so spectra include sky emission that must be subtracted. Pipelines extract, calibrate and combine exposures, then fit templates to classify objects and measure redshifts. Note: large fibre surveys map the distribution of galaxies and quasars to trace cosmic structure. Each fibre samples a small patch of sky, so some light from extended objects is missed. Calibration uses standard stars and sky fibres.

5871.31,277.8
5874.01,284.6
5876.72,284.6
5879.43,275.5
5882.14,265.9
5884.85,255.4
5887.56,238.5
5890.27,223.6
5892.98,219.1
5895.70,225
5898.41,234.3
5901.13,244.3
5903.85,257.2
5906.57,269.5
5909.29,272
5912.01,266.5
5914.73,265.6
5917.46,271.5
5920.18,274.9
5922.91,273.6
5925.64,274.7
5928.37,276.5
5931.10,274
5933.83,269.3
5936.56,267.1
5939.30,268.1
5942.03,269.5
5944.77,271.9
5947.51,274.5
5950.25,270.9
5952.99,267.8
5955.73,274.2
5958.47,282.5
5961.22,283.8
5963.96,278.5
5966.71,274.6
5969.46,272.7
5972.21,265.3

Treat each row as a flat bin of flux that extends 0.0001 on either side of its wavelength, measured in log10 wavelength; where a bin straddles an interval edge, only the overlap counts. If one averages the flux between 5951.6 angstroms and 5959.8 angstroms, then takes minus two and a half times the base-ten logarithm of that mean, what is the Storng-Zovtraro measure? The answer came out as -6.10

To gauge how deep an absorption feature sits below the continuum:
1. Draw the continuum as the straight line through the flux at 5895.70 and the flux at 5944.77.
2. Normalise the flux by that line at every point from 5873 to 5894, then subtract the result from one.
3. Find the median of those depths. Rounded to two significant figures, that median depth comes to -0.22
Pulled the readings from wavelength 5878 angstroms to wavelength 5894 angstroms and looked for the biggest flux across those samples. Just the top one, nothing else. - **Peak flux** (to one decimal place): 275.5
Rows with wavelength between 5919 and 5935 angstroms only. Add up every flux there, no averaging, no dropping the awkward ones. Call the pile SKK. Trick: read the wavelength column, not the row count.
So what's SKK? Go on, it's 1643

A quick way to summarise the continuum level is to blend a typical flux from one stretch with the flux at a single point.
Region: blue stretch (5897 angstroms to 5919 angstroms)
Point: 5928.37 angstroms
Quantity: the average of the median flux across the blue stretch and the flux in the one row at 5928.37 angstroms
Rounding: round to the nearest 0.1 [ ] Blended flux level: 271.3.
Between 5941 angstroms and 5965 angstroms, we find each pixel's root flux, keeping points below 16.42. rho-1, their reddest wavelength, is 5952.99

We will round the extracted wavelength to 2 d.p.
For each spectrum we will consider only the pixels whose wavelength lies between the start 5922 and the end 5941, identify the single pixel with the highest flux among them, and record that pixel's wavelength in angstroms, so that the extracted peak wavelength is 5928.37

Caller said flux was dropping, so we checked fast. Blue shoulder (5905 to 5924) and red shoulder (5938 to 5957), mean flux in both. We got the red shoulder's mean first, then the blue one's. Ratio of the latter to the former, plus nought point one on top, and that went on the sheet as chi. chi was 1.10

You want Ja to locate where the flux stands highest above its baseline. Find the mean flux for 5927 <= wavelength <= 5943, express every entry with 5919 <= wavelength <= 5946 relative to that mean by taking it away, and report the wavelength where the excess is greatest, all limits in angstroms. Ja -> 5928.37 angstroms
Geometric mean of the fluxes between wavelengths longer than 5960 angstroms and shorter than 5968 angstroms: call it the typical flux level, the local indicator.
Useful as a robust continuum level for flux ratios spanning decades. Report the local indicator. 279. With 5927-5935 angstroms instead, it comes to 273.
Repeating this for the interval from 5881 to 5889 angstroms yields 253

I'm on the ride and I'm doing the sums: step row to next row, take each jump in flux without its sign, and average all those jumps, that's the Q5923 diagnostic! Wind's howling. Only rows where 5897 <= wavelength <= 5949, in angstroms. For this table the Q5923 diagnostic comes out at 4.1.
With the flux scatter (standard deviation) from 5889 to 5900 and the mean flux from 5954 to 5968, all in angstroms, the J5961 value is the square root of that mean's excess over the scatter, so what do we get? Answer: 16.5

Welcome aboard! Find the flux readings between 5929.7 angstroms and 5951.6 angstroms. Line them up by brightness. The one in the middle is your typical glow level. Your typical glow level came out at 270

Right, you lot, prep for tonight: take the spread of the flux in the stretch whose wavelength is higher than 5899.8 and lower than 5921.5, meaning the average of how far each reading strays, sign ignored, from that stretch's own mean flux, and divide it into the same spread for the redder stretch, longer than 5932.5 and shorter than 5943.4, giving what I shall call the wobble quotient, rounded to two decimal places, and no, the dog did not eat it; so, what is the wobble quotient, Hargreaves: 0.12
